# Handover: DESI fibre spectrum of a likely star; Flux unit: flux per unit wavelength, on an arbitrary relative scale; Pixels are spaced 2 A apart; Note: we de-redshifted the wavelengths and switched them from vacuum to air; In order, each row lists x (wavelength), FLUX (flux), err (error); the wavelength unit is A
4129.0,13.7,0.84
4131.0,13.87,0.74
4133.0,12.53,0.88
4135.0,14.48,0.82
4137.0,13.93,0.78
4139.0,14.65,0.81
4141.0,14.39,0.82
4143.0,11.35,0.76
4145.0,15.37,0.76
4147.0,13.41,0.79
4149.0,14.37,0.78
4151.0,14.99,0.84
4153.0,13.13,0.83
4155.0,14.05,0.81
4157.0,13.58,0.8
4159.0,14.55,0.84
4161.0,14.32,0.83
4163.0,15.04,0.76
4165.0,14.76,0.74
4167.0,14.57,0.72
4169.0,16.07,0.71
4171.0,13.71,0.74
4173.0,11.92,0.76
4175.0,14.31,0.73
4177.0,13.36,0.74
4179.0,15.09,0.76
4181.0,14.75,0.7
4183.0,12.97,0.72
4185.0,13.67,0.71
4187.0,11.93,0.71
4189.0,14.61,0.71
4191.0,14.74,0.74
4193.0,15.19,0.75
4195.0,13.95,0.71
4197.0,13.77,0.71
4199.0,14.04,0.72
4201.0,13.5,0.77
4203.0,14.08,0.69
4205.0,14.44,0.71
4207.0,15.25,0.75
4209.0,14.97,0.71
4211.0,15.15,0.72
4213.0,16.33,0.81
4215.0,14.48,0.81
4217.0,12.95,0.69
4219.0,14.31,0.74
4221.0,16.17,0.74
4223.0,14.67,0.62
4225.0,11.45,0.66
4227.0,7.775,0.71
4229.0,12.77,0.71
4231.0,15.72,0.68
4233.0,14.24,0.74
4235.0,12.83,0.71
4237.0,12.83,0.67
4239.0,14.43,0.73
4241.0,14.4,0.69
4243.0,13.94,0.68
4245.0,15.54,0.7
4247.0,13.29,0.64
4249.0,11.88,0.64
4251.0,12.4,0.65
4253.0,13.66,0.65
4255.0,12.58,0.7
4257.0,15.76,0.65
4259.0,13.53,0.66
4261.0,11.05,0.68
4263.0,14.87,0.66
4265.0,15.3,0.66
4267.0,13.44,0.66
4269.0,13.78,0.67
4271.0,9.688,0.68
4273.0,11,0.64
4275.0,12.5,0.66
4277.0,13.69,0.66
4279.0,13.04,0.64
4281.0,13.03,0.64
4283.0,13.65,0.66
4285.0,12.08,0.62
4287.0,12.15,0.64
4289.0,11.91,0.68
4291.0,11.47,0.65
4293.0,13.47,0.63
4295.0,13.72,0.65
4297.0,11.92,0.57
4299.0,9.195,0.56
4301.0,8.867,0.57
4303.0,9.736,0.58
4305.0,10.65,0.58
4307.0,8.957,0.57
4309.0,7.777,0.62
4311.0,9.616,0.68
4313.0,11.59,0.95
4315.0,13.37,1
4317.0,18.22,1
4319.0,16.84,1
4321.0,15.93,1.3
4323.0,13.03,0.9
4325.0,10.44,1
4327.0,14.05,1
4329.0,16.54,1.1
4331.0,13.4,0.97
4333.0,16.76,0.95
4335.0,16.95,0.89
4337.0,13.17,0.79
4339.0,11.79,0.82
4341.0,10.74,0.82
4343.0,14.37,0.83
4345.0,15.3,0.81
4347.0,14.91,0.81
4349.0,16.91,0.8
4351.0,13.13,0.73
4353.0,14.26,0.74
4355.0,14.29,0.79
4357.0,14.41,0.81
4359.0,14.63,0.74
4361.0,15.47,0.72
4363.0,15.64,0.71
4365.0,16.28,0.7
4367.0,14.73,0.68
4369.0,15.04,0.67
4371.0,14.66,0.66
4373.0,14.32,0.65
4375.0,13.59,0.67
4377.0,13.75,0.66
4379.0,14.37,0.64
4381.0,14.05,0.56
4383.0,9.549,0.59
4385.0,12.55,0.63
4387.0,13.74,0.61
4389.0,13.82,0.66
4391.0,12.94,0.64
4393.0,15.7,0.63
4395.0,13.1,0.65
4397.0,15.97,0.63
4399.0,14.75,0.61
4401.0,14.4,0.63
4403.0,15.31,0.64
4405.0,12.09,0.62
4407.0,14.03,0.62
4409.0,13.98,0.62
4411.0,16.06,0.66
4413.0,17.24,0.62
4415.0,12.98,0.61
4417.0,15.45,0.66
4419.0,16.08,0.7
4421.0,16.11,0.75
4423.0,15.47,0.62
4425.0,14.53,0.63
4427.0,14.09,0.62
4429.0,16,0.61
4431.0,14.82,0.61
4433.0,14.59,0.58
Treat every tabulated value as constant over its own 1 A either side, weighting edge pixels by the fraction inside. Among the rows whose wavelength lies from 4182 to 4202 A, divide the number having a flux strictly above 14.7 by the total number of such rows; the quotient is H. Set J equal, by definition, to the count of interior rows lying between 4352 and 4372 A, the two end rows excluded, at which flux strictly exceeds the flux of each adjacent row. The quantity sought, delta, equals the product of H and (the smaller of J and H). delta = 0.04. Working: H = 0.20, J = 2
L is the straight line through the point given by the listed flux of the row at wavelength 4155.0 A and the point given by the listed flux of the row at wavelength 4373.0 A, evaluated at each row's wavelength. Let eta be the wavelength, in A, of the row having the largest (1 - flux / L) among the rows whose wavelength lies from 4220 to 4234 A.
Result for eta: 4227.0 A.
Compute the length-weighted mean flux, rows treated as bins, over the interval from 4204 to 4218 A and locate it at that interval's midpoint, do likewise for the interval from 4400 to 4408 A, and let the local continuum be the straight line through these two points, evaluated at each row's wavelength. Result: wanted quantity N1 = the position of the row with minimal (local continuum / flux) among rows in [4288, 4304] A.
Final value 4295.0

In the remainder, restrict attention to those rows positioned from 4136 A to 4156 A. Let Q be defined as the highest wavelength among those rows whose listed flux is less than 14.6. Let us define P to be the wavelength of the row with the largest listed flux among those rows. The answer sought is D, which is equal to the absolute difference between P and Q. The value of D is 10 A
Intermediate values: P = 4145.0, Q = 4155.0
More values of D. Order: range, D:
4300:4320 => 2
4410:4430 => 14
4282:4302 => 6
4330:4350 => 8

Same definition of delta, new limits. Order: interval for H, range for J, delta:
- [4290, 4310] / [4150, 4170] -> 0.00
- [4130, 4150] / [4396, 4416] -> 0.01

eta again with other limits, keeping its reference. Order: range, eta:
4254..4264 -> 4261.0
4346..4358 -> 4351.0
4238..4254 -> 4249.0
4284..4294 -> 4291.0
